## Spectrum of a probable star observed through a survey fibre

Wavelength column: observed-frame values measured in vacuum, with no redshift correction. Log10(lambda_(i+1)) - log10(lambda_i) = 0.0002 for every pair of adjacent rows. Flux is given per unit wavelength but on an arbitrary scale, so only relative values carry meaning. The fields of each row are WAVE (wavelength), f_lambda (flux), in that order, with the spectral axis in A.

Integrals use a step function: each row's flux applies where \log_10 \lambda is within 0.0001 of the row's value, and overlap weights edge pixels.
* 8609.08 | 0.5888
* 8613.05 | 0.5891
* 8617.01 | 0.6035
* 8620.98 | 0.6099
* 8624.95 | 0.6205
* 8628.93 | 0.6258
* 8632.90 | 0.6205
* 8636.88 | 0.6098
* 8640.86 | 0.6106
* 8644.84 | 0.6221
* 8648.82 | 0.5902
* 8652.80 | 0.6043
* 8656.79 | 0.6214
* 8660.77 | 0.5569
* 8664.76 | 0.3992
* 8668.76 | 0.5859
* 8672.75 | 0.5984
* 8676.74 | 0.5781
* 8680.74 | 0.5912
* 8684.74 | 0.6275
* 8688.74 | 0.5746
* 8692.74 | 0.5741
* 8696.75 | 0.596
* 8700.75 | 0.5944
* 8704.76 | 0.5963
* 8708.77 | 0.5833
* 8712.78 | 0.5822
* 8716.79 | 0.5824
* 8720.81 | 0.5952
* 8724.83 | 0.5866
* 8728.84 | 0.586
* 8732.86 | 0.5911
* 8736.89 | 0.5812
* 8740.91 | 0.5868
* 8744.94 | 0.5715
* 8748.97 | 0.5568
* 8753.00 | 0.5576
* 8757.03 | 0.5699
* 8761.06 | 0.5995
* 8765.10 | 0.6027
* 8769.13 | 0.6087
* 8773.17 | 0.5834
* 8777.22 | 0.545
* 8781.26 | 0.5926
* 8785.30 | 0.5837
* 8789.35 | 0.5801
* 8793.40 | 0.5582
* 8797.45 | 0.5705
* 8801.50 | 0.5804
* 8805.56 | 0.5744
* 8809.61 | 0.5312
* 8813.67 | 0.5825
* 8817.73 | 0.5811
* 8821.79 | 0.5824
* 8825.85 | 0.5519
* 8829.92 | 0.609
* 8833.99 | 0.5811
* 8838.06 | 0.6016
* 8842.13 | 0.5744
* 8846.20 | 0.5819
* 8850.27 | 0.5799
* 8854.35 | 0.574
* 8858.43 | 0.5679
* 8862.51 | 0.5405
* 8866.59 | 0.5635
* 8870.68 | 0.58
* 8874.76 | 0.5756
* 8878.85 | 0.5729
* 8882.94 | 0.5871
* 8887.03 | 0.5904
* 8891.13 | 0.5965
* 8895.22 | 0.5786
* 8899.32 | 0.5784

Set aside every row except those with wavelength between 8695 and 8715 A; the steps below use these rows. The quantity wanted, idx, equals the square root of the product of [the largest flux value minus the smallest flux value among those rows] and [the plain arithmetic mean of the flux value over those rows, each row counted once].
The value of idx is 0.09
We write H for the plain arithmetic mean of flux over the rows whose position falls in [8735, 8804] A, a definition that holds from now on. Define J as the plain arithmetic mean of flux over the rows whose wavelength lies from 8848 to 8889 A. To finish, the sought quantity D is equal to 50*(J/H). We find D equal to 49.6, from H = 0.578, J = 0.573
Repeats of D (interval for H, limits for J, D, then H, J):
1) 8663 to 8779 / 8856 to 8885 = 49.2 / 0.579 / 0.570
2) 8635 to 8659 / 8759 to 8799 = 47.8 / 0.610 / 0.582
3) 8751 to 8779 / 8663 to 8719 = 49.6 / 0.581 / 0.576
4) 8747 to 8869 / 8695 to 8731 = 51.2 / 0.576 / 0.589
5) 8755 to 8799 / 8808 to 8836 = 49.4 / 0.581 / 0.574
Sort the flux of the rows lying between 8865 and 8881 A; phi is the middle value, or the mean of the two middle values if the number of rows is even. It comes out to 0.574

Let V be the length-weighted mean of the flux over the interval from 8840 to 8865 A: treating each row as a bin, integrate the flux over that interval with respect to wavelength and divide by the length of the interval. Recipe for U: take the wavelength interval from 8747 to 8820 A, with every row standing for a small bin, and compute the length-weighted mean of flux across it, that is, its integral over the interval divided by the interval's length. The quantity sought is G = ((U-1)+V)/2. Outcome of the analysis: 0.073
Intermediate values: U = 0.576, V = 0.570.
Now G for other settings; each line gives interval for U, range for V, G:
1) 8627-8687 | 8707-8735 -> 0.088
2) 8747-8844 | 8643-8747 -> 0.080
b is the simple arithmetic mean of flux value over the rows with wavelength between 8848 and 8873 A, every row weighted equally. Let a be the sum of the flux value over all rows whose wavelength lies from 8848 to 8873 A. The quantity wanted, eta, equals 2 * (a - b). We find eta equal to 5.68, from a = 3.41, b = 0.568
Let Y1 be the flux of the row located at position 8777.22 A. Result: 0.545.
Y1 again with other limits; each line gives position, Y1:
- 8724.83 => 0.5866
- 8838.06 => 0.6016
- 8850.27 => 0.5799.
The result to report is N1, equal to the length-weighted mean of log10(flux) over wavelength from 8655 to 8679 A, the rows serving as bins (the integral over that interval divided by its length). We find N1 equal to -0.259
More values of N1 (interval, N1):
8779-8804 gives -0.239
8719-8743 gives -0.231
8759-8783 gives -0.231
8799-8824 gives -0.243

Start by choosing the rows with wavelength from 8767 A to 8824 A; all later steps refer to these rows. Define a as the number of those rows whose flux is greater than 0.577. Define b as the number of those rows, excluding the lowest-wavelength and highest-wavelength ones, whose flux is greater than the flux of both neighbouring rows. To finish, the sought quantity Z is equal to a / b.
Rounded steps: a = 9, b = 3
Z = 3.0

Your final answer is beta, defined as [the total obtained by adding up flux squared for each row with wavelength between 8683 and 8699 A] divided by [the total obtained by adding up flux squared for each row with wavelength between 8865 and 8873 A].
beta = 2.2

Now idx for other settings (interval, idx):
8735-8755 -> 0.13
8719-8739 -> 0.09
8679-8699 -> 0.18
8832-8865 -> 0.19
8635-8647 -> 0.09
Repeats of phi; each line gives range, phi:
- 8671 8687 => 0.595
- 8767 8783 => 0.588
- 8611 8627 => 0.607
